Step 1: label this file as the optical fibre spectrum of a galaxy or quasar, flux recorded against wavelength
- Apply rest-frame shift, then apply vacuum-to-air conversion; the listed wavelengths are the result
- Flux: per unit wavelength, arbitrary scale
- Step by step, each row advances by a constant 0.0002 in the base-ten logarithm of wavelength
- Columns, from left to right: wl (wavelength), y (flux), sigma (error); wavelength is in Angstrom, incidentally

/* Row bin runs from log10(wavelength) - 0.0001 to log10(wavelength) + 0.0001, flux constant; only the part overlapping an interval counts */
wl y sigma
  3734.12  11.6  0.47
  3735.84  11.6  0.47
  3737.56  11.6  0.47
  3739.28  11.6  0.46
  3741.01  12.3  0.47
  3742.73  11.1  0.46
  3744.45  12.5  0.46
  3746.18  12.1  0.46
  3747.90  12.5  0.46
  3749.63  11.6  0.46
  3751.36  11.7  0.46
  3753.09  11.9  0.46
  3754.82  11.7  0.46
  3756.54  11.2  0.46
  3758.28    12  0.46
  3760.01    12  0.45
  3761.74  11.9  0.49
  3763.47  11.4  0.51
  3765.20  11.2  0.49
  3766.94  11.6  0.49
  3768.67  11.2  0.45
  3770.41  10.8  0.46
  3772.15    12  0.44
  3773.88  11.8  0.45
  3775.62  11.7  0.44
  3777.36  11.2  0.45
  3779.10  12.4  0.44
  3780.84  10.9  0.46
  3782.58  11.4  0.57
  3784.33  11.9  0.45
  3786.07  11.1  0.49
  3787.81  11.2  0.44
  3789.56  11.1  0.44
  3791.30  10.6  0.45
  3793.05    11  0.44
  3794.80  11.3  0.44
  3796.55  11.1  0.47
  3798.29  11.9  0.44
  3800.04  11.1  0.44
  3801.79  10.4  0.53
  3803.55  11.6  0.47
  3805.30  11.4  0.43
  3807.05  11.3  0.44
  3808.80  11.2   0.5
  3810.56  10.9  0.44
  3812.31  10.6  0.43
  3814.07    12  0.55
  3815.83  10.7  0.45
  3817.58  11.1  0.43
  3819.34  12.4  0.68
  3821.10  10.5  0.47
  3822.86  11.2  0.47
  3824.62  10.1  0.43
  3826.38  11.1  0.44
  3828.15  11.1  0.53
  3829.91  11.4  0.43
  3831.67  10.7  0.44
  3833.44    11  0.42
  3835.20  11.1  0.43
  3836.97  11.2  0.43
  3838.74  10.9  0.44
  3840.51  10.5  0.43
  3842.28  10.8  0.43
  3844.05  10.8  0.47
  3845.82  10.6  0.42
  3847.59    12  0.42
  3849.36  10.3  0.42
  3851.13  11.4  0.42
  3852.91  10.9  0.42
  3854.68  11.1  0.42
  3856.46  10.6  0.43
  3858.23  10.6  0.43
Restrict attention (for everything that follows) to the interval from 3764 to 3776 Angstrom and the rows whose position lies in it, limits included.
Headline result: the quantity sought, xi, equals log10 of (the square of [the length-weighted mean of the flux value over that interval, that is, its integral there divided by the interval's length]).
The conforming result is 2.12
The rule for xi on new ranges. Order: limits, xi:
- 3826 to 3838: 2.09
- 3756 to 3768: 2.13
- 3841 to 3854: 2.08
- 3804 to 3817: 2.10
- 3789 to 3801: 2.10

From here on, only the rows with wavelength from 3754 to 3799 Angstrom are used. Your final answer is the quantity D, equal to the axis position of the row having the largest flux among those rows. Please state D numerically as 3779.10 Angstrom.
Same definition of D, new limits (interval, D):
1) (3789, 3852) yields 3819.34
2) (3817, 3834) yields 3819.34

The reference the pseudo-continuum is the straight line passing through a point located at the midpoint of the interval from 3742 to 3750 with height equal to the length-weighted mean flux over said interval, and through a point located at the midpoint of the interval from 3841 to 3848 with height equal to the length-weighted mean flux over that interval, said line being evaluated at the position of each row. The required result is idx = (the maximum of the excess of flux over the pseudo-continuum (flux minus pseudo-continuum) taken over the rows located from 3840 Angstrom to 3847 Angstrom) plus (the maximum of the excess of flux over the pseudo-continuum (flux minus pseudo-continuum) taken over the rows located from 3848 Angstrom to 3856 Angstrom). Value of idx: 0.35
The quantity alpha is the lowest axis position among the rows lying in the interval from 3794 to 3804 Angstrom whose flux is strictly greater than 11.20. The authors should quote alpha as 3794.80 Angstrom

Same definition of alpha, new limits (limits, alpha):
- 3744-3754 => 3744.45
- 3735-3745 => 3735.84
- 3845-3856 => 3847.59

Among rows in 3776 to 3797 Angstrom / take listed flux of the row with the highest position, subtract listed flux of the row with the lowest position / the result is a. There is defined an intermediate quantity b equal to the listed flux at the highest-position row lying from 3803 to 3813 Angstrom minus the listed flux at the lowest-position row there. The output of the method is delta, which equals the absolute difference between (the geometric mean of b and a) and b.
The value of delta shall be 1.3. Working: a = -0.1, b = -1.0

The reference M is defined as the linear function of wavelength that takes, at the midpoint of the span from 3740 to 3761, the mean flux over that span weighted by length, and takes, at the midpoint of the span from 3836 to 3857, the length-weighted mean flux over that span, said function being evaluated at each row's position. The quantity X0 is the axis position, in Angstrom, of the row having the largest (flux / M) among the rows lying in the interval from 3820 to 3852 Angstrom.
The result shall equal 3847.59 Angstrom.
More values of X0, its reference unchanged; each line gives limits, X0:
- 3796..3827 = 3819.34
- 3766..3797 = 3779.10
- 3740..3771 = 3747.90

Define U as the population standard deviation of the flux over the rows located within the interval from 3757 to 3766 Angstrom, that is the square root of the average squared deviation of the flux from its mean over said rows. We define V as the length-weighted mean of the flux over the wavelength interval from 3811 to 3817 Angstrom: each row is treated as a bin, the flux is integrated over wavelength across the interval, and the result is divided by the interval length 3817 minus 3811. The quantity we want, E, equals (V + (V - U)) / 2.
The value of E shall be 10.9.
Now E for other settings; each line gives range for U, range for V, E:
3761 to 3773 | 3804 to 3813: 10.9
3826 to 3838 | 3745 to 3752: 11.9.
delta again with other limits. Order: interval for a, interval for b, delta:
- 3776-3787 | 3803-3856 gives 0.7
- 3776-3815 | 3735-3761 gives 0.2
